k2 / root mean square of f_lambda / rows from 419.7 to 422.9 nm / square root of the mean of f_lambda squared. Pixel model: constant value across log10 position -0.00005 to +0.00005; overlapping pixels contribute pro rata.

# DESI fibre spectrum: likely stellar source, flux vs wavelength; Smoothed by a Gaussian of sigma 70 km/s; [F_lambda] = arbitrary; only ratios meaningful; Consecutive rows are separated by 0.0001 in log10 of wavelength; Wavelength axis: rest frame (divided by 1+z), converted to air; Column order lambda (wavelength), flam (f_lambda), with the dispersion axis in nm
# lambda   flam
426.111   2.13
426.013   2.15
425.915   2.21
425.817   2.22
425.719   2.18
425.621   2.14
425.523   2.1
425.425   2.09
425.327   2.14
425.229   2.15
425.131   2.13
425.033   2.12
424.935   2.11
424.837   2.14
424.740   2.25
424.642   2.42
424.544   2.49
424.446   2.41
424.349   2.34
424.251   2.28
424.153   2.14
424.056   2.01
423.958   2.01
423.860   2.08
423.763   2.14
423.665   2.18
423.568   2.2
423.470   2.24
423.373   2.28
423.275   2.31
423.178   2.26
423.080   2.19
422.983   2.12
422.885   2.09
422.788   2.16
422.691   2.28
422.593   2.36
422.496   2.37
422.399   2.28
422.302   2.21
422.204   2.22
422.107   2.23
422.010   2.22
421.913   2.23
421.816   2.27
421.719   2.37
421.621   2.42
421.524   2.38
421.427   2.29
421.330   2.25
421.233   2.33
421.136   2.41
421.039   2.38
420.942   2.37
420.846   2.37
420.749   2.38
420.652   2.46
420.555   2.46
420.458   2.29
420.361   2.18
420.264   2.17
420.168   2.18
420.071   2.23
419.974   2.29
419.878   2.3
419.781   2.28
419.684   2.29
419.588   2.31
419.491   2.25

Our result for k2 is 2.30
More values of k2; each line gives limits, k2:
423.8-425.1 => 2.22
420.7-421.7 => 2.36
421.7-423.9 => 2.23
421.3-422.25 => 2.29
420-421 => 2.31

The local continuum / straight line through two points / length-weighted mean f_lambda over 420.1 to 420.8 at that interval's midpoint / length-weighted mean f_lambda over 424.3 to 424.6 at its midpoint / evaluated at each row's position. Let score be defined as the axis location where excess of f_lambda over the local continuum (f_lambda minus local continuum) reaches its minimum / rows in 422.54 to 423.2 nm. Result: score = 422.885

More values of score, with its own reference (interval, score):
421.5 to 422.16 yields 422.010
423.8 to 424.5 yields 424.056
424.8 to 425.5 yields 425.425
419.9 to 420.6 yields 420.264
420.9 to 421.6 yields 421.330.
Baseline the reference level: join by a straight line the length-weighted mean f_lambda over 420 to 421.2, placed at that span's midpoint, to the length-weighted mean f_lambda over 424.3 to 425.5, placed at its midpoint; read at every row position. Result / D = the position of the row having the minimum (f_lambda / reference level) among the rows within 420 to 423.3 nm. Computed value 422.885 nm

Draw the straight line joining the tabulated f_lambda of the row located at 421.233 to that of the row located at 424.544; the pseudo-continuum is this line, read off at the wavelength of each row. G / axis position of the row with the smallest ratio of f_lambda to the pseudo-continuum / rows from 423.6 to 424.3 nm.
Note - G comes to 424.056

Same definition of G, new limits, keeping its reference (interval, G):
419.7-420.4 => 420.264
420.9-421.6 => 421.330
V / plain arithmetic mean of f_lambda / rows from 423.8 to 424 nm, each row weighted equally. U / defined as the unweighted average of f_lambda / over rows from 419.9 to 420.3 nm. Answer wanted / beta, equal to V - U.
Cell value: -0.17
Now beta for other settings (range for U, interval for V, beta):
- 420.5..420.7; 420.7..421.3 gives -0.09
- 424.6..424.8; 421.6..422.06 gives -0.03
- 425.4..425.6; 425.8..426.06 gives 0.10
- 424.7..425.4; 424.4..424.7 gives 0.29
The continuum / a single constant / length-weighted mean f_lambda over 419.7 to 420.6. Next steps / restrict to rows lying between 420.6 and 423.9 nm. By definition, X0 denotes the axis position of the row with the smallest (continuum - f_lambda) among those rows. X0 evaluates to 420.652 nm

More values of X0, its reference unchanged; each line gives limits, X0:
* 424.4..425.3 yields 424.544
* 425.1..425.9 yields 425.817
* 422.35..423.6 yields 422.496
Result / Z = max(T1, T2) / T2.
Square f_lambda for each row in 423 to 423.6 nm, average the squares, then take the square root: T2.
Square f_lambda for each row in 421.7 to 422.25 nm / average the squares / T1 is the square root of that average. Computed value 1.00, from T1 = 2.26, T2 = 2.25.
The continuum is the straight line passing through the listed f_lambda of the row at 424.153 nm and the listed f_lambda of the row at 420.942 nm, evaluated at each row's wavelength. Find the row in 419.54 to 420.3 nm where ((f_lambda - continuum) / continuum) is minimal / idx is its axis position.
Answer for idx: 420.264 nm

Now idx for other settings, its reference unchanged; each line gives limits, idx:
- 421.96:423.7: 422.885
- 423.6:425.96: 423.958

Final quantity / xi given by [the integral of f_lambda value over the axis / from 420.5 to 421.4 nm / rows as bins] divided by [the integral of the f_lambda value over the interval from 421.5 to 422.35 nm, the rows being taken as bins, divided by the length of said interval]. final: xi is 0.94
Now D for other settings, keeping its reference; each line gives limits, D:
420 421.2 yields 420.264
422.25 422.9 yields 422.885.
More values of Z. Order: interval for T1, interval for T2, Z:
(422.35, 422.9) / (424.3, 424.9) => 1.00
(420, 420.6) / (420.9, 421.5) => 1.00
